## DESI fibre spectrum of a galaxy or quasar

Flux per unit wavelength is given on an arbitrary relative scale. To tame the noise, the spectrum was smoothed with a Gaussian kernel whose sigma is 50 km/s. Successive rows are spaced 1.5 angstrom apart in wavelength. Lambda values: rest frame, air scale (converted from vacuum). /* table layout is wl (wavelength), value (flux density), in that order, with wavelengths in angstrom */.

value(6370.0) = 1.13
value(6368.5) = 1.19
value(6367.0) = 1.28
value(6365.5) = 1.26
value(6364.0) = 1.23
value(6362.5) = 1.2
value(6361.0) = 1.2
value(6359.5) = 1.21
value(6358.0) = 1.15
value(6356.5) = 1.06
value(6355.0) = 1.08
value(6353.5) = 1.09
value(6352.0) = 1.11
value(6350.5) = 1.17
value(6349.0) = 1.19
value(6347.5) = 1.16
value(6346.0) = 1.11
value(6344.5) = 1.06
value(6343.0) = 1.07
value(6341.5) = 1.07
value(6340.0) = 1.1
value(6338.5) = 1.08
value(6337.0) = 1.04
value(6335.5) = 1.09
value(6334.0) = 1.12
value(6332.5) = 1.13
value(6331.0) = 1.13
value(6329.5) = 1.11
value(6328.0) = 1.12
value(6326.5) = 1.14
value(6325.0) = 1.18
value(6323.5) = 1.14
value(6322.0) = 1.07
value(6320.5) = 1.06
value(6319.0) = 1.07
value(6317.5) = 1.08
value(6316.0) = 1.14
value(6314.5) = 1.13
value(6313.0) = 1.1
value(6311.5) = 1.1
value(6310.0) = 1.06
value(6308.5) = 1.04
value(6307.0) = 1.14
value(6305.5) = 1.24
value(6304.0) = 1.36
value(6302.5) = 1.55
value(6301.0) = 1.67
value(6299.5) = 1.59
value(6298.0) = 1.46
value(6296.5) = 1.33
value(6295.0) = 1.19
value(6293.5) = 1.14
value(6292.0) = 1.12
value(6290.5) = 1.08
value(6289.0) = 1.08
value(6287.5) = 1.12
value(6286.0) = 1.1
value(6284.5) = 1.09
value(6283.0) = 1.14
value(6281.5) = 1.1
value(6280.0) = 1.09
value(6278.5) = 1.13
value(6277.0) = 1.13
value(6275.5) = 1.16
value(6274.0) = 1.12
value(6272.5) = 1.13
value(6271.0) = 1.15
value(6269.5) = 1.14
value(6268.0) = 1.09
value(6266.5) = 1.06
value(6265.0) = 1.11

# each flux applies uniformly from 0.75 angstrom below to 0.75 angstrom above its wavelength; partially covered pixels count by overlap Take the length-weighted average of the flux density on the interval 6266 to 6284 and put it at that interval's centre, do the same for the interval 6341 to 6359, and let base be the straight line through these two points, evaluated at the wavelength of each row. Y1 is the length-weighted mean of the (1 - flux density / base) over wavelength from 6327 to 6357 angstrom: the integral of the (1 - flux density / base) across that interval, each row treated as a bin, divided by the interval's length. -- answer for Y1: 0.007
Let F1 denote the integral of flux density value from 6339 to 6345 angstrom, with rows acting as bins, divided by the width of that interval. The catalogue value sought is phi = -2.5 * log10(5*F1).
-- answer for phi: -1.83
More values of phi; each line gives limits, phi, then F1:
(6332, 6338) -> -1.84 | 1.09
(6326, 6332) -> -1.87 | 1.12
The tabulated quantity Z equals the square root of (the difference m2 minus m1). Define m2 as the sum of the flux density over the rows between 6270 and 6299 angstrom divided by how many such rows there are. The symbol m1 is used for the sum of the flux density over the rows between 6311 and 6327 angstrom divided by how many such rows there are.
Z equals 0.20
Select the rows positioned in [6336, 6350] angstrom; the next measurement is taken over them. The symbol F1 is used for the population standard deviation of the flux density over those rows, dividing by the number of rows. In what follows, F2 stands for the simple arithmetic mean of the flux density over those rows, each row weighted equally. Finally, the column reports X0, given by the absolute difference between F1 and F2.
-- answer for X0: 1.05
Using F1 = 0.046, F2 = 1.10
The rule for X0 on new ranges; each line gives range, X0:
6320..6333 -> 1.09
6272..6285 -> 1.10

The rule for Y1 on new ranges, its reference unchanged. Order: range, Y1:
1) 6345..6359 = -0.012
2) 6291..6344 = -0.053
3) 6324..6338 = -0.003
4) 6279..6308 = -0.108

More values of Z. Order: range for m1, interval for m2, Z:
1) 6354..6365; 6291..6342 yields 0.13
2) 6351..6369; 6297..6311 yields 0.42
